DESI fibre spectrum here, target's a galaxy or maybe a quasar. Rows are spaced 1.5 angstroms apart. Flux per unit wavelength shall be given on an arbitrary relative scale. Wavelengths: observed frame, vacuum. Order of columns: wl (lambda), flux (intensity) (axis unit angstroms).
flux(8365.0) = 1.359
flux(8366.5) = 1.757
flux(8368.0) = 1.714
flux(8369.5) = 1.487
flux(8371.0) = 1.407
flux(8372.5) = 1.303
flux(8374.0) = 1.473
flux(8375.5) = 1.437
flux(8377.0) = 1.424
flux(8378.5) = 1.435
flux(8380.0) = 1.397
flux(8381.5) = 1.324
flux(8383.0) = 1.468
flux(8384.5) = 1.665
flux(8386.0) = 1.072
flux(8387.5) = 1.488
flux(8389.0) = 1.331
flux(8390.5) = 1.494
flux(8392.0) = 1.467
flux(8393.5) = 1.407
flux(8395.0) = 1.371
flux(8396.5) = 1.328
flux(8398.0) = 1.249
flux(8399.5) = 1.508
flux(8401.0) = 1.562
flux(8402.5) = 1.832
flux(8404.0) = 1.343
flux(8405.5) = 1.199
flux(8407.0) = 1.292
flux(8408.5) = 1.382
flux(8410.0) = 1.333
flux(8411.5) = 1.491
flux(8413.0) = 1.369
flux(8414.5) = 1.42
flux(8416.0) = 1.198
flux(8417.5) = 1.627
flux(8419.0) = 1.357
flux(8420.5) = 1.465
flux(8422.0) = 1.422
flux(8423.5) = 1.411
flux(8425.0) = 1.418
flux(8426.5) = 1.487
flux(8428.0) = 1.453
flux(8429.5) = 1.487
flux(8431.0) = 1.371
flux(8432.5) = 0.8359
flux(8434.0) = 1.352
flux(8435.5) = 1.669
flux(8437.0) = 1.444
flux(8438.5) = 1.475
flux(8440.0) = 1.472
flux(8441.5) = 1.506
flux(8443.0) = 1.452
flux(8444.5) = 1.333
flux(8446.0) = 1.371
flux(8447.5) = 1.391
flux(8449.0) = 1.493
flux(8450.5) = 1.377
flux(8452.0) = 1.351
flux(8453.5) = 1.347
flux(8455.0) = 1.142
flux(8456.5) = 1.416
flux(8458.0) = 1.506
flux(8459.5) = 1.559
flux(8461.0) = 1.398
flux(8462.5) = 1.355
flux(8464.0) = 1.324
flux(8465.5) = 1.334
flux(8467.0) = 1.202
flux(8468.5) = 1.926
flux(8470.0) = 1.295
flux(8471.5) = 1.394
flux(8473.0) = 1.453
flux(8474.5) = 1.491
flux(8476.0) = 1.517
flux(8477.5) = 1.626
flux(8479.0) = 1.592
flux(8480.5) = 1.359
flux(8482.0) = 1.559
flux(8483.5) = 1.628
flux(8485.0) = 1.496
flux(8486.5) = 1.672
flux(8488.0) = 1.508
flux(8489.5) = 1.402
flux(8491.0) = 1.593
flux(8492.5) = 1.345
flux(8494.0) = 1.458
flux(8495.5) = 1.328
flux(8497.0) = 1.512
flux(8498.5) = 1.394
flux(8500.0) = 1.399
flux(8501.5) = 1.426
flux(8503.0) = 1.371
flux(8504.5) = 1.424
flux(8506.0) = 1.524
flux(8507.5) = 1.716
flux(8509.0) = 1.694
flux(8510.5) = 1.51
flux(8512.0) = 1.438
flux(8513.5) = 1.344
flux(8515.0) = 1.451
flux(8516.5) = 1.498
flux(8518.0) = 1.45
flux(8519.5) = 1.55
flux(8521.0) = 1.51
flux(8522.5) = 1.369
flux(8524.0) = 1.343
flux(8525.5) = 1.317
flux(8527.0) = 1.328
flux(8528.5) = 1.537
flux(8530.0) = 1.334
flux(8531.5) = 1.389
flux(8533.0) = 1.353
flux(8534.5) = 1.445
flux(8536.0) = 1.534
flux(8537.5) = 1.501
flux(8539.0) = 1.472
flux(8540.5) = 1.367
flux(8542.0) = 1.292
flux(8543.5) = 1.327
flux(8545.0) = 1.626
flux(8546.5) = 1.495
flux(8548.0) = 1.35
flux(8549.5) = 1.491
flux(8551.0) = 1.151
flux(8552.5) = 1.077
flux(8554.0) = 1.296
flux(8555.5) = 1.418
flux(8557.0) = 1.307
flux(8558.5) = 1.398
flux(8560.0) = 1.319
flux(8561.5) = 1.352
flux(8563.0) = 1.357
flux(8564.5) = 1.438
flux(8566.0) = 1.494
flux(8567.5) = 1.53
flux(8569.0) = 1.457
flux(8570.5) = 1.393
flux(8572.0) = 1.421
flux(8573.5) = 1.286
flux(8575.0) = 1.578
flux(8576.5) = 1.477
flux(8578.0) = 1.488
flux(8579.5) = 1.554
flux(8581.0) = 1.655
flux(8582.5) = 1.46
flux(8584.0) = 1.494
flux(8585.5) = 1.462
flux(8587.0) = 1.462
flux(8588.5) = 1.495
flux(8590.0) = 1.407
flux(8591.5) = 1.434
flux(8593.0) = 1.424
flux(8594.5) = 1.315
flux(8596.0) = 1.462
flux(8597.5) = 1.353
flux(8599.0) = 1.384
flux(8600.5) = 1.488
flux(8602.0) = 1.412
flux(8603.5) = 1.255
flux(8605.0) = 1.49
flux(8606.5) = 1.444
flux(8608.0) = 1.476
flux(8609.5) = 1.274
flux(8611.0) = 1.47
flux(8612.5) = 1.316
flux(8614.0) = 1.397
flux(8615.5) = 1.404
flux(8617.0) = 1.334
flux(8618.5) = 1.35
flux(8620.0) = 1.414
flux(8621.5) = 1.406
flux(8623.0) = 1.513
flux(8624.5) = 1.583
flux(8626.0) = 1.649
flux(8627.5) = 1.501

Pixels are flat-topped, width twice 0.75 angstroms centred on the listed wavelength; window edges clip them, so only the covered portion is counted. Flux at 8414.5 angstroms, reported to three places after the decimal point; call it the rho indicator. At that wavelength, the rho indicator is 1.420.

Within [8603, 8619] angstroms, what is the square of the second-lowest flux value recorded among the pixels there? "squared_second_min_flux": 1.62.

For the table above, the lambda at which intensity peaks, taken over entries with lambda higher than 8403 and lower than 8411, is 8408.5 angstroms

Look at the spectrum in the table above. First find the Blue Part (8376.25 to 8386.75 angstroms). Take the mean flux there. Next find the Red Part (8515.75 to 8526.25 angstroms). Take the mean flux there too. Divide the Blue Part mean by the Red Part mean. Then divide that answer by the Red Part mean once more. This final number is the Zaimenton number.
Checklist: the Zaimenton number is 0.680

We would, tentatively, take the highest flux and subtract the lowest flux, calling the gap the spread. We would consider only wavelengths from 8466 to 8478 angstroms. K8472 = 0.72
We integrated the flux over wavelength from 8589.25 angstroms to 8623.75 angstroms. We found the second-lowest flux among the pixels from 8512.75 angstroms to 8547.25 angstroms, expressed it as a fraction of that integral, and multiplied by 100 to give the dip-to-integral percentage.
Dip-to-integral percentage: 2.72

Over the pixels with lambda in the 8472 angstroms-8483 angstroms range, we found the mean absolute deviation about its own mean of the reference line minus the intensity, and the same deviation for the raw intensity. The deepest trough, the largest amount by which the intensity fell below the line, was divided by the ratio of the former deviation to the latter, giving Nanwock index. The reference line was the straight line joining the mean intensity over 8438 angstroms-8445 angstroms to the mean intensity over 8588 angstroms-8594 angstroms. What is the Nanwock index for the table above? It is 0.087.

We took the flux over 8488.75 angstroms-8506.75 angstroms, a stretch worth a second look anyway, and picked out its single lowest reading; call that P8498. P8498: 1.328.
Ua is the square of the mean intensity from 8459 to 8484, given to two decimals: 2.16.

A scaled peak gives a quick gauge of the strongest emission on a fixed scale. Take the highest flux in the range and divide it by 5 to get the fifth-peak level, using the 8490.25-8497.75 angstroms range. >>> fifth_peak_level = 0.319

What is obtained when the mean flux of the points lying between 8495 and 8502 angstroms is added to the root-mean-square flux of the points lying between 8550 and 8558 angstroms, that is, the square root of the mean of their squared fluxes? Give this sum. 2.67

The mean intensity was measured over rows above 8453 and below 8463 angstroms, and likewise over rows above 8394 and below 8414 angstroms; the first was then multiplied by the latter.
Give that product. 1.95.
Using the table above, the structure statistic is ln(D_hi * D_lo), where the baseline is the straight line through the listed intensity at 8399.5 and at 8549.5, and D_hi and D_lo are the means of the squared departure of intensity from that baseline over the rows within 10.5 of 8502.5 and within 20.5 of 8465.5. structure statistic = -7.92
